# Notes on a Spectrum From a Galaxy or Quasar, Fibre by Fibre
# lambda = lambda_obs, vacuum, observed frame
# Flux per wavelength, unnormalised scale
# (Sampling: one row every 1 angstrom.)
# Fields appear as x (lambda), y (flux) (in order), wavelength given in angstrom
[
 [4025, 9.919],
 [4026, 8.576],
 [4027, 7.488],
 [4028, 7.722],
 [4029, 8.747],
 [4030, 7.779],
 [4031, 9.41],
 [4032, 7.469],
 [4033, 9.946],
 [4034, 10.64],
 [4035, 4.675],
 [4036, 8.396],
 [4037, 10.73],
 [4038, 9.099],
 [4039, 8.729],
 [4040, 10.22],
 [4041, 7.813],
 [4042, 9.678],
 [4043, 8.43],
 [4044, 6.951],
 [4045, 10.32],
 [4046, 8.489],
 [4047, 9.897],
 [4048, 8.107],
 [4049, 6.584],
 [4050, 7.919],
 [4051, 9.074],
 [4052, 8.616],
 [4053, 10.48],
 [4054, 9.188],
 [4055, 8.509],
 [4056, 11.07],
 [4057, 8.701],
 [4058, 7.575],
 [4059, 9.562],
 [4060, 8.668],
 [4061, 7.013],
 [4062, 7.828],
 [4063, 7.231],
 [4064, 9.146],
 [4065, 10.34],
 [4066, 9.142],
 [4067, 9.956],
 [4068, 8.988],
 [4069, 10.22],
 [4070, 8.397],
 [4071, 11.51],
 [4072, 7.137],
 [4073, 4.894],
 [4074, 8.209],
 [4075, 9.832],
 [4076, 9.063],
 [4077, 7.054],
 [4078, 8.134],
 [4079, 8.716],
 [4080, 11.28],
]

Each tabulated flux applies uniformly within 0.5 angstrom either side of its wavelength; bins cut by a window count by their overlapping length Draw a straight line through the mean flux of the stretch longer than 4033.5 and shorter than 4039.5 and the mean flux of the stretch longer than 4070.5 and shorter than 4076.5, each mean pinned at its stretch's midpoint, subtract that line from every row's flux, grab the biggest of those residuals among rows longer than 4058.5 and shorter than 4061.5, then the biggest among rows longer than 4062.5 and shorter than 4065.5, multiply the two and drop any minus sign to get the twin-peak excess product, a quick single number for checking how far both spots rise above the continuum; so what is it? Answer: 1.9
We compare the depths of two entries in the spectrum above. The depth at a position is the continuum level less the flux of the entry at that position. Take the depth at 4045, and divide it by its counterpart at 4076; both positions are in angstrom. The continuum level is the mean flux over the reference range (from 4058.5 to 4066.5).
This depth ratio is 3.8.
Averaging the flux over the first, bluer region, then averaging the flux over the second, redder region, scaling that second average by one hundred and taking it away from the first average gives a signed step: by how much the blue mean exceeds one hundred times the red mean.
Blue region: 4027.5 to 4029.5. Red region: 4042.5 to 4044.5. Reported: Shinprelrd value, -761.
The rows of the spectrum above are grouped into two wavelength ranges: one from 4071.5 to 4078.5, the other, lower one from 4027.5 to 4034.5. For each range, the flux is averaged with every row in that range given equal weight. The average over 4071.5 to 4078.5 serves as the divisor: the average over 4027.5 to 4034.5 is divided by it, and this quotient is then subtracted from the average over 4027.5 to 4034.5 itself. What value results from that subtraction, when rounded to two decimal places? 7.68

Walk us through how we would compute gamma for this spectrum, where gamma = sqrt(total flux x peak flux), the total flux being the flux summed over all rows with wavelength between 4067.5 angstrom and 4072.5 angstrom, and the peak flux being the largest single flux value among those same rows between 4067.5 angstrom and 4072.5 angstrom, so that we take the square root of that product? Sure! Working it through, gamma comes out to 23.1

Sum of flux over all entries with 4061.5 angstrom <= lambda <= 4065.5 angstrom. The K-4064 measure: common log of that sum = 1.54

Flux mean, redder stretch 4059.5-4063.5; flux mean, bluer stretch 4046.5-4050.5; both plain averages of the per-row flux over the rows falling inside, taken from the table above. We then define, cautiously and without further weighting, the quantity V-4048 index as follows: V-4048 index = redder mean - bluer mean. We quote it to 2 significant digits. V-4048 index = -0.44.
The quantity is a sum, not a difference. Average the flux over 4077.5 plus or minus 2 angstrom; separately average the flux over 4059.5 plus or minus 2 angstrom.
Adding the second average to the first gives 16.4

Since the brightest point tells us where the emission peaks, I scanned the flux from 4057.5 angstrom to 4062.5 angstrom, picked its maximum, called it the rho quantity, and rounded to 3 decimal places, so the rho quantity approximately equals 9.562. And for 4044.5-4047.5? 10.320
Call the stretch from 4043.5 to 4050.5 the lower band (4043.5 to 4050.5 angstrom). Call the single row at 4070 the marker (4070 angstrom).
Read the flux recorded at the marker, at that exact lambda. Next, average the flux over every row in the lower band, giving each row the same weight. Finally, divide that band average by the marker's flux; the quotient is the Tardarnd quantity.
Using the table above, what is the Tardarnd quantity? 0.99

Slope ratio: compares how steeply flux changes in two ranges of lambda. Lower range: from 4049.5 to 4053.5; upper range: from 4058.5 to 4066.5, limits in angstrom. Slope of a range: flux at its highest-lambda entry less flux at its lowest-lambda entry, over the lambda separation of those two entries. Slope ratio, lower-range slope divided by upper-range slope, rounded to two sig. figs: -14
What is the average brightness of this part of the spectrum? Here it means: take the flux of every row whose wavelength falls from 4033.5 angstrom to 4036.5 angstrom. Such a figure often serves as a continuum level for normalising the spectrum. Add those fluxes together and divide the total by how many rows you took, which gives 7.9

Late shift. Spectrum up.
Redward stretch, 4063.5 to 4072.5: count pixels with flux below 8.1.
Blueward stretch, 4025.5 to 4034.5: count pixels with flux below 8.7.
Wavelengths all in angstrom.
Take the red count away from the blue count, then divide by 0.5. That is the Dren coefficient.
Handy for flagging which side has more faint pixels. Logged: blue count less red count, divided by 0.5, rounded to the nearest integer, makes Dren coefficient 8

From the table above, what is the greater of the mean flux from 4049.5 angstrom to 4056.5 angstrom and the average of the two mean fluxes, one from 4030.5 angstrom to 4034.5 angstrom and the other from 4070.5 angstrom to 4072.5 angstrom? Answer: 9.34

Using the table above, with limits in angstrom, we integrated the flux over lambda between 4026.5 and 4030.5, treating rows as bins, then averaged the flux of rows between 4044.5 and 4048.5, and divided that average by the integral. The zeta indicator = 0.290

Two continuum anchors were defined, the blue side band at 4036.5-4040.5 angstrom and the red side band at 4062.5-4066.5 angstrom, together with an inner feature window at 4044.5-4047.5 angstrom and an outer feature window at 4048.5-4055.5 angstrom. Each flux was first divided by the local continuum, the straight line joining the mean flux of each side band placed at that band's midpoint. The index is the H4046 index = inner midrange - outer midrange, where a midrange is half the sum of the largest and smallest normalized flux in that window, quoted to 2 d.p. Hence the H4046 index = 0.08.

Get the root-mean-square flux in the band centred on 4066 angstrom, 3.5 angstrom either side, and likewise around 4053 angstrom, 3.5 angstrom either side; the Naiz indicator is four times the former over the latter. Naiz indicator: 4.0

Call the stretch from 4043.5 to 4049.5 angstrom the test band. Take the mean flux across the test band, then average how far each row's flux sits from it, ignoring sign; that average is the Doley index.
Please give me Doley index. 1.2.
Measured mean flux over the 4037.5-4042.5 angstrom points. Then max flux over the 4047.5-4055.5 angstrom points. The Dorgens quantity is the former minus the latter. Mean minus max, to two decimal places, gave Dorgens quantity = -1.37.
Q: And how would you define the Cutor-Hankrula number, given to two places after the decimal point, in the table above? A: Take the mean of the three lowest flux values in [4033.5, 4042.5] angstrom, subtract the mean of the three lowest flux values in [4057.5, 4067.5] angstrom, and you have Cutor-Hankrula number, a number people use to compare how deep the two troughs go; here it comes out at -0.31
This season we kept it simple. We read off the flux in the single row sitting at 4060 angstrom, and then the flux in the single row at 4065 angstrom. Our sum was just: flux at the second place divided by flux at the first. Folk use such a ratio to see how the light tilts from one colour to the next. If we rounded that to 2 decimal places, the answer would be 1.19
